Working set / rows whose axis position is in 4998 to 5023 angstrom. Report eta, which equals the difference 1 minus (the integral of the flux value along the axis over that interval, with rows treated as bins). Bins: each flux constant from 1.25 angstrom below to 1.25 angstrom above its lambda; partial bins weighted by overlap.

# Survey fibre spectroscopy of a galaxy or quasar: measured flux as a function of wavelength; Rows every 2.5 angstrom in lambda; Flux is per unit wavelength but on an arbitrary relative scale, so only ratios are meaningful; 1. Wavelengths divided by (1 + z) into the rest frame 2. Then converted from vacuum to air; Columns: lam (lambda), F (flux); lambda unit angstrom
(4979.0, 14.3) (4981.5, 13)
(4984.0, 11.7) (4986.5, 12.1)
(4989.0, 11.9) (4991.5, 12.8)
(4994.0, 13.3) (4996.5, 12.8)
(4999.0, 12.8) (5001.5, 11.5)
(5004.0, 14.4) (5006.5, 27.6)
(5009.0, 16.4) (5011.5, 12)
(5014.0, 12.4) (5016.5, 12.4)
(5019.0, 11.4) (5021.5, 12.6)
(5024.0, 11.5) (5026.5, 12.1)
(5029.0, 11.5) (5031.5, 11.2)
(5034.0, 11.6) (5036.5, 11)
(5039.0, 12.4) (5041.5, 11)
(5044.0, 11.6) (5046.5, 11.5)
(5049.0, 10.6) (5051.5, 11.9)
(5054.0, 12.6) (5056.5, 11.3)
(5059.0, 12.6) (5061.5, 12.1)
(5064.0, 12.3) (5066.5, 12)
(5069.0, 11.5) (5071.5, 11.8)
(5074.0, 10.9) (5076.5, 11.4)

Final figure -357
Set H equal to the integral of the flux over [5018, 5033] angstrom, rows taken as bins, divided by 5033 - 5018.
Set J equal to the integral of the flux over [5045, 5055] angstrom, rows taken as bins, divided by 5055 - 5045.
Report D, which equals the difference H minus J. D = 0.1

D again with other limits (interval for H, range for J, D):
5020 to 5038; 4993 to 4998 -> -1.4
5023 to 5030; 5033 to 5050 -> 0.3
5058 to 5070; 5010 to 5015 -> -0.3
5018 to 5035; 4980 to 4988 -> -0.6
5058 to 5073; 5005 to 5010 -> -9.9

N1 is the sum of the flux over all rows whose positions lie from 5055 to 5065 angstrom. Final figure 48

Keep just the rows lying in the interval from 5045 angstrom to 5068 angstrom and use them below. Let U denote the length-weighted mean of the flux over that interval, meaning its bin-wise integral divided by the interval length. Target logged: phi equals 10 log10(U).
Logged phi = 10.7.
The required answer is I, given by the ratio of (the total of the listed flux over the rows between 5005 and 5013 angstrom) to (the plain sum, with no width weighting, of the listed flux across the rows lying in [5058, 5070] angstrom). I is 0.93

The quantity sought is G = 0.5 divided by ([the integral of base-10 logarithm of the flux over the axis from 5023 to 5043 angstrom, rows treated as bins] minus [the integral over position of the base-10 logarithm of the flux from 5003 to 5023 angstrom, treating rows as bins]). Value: -0.3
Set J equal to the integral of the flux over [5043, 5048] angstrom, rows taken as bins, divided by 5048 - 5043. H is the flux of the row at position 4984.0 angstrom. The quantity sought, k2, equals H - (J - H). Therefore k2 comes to 11.9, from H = 11.7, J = 11.50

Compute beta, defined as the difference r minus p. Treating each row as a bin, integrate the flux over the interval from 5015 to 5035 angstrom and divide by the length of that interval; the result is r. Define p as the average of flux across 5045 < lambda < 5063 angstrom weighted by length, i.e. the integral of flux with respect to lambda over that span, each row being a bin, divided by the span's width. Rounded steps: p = 11.8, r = 11.80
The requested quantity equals 0.0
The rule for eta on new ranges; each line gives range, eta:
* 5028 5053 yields -285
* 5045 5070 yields -295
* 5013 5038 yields -293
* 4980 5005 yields -315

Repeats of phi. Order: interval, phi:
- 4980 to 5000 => 11.0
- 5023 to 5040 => 10.6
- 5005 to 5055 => 11.1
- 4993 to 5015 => 11.7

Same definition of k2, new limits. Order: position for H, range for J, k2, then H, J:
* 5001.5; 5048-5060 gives 11.2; 11.5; 11.81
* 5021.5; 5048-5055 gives 13.5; 12.6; 11.71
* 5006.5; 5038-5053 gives 43.7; 27.6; 11.50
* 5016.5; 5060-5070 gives 12.8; 12.4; 12.00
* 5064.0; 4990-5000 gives 11.7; 12.3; 12.90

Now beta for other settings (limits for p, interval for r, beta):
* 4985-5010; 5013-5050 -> -2.9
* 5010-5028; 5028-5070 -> -0.4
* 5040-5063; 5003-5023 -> 3.2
